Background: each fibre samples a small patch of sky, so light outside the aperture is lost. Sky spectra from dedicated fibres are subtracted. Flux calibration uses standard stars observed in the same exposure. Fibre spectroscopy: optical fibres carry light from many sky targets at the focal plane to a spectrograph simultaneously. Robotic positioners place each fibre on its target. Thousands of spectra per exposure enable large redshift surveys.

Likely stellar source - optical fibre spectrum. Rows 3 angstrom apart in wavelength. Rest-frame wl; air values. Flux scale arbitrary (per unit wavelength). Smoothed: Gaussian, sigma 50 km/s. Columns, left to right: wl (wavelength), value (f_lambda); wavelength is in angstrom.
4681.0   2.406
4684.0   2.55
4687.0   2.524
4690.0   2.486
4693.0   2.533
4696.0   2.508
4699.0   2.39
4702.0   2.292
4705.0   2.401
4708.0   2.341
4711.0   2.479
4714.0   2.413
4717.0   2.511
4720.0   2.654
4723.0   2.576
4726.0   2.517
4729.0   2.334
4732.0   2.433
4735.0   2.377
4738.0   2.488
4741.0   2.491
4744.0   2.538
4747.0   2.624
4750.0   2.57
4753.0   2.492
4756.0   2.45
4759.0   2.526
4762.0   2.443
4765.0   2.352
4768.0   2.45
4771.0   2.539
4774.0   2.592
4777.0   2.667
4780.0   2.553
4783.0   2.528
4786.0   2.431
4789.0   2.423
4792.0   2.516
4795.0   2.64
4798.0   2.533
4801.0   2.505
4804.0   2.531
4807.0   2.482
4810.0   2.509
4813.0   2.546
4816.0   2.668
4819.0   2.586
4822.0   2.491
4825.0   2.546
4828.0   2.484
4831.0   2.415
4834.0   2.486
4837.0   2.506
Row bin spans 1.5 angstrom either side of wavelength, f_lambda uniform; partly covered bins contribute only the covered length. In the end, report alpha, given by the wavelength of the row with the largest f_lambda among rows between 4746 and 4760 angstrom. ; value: 4747.0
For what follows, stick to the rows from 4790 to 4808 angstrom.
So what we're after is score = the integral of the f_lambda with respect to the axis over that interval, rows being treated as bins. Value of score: 45.6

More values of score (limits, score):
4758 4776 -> 44.8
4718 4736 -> 44.7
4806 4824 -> 45.9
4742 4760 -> 45.6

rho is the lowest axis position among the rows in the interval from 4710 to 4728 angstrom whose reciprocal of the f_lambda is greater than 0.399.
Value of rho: 4711.0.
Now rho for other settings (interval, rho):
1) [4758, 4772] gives 4762.0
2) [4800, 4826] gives 4801.0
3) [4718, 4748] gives 4729.0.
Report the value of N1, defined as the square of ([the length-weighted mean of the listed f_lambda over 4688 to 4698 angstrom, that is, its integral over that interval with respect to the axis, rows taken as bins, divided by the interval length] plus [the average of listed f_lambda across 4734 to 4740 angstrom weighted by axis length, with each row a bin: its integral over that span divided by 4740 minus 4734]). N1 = 24.5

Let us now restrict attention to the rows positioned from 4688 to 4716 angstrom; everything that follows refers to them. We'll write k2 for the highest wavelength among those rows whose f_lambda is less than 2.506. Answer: 4714.0 angstrom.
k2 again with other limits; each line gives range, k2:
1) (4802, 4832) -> 4831.0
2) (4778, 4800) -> 4789.0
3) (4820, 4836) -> 4834.0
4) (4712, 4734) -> 4732.0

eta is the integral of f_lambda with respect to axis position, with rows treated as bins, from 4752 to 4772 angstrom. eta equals 49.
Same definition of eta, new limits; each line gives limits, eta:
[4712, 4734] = 55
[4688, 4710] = 53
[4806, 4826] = 51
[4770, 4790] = 51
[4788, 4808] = 50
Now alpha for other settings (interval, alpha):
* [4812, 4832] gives 4816.0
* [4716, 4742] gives 4720.0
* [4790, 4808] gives 4795.0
